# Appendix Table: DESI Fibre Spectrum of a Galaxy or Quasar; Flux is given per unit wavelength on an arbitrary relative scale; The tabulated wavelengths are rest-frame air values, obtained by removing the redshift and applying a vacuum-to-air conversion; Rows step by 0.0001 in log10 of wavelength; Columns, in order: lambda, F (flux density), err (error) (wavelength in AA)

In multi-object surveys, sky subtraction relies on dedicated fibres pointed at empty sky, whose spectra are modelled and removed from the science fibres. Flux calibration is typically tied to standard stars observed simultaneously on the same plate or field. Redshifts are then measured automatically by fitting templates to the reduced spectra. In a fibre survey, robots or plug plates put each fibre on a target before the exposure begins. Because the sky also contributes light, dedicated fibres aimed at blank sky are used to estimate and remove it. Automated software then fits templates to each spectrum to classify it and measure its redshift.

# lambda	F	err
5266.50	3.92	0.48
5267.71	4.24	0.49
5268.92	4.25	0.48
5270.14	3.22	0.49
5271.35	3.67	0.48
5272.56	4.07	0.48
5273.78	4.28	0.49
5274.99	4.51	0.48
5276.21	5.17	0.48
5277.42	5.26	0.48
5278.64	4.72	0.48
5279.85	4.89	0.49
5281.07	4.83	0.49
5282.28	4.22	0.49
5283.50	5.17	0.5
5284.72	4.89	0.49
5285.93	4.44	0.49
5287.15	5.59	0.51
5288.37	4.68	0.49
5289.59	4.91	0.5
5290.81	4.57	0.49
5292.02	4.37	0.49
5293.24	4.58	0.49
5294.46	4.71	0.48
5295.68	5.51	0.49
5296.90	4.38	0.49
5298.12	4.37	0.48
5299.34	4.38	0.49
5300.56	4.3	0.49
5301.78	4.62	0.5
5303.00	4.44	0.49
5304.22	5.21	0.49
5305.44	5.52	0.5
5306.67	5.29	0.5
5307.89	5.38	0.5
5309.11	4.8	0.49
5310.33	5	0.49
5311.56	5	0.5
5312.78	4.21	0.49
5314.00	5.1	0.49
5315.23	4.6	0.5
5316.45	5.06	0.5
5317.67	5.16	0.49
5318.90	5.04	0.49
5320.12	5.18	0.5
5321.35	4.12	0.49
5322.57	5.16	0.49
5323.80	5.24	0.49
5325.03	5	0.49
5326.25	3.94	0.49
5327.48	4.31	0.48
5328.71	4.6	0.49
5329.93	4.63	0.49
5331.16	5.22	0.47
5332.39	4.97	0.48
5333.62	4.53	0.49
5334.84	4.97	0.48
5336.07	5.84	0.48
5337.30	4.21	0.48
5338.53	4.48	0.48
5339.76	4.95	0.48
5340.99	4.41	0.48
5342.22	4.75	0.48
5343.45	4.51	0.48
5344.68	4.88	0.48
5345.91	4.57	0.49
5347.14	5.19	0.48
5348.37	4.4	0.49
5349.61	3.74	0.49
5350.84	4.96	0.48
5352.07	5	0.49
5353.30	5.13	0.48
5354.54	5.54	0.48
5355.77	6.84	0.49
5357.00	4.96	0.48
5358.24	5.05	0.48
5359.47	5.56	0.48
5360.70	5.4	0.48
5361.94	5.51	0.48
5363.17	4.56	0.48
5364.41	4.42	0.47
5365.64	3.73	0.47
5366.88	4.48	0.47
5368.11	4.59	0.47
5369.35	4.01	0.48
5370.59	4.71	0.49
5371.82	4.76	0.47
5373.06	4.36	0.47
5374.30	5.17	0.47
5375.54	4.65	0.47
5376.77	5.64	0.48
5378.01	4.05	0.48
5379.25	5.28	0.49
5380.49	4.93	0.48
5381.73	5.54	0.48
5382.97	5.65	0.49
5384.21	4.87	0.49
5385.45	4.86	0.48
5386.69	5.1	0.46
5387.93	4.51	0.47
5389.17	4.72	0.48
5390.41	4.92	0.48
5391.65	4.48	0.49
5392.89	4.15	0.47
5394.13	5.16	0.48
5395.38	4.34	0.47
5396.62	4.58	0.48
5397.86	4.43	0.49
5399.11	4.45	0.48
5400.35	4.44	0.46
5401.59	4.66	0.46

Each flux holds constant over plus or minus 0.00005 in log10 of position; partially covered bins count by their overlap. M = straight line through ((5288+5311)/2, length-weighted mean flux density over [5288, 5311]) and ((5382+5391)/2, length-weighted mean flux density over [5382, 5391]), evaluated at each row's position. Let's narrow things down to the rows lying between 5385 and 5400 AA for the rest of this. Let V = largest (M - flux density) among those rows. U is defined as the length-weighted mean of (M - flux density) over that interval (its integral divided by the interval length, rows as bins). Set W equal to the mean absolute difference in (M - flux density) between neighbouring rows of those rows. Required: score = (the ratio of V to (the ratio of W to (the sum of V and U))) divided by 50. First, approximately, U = 0.35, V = 0.8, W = 0.39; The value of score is 0.05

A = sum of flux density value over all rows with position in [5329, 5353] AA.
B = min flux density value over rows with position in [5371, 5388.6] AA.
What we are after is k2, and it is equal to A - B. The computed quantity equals 86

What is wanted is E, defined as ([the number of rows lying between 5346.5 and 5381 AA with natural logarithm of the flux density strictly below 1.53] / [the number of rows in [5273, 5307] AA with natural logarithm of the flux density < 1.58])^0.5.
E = 0.77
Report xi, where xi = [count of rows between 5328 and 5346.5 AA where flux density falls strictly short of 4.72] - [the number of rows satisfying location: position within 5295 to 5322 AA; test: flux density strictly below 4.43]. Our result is 2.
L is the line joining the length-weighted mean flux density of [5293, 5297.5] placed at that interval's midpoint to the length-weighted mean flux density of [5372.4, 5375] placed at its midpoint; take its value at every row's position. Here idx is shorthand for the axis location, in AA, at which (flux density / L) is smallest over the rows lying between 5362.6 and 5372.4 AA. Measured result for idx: 5365.64 AA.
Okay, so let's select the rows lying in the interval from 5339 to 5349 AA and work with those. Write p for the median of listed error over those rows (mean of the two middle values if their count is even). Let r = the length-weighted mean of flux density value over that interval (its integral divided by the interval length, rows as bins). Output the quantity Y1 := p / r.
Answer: 0.102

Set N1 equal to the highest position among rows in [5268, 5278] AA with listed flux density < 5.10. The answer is 5274.99 AA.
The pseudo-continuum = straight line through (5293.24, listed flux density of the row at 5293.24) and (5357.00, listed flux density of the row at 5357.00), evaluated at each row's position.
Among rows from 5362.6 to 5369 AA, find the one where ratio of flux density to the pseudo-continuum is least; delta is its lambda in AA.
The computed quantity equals 5365.64 AA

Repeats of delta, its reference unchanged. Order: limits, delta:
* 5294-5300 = 5298.12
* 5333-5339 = 5337.30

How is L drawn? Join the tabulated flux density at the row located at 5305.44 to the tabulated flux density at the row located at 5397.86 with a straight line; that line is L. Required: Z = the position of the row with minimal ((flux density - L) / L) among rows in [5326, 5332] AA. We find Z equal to 5326.25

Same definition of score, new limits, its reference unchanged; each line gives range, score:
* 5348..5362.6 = 0.03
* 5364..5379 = 0.06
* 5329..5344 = 0.02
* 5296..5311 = 0.02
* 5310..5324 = 0.02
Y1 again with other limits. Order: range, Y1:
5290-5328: 0.102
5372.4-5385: 0.096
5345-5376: 0.099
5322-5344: 0.101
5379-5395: 0.098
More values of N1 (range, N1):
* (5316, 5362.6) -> 5358.24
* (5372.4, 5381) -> 5380.49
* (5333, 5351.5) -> 5350.84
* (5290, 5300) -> 5299.34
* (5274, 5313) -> 5312.78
